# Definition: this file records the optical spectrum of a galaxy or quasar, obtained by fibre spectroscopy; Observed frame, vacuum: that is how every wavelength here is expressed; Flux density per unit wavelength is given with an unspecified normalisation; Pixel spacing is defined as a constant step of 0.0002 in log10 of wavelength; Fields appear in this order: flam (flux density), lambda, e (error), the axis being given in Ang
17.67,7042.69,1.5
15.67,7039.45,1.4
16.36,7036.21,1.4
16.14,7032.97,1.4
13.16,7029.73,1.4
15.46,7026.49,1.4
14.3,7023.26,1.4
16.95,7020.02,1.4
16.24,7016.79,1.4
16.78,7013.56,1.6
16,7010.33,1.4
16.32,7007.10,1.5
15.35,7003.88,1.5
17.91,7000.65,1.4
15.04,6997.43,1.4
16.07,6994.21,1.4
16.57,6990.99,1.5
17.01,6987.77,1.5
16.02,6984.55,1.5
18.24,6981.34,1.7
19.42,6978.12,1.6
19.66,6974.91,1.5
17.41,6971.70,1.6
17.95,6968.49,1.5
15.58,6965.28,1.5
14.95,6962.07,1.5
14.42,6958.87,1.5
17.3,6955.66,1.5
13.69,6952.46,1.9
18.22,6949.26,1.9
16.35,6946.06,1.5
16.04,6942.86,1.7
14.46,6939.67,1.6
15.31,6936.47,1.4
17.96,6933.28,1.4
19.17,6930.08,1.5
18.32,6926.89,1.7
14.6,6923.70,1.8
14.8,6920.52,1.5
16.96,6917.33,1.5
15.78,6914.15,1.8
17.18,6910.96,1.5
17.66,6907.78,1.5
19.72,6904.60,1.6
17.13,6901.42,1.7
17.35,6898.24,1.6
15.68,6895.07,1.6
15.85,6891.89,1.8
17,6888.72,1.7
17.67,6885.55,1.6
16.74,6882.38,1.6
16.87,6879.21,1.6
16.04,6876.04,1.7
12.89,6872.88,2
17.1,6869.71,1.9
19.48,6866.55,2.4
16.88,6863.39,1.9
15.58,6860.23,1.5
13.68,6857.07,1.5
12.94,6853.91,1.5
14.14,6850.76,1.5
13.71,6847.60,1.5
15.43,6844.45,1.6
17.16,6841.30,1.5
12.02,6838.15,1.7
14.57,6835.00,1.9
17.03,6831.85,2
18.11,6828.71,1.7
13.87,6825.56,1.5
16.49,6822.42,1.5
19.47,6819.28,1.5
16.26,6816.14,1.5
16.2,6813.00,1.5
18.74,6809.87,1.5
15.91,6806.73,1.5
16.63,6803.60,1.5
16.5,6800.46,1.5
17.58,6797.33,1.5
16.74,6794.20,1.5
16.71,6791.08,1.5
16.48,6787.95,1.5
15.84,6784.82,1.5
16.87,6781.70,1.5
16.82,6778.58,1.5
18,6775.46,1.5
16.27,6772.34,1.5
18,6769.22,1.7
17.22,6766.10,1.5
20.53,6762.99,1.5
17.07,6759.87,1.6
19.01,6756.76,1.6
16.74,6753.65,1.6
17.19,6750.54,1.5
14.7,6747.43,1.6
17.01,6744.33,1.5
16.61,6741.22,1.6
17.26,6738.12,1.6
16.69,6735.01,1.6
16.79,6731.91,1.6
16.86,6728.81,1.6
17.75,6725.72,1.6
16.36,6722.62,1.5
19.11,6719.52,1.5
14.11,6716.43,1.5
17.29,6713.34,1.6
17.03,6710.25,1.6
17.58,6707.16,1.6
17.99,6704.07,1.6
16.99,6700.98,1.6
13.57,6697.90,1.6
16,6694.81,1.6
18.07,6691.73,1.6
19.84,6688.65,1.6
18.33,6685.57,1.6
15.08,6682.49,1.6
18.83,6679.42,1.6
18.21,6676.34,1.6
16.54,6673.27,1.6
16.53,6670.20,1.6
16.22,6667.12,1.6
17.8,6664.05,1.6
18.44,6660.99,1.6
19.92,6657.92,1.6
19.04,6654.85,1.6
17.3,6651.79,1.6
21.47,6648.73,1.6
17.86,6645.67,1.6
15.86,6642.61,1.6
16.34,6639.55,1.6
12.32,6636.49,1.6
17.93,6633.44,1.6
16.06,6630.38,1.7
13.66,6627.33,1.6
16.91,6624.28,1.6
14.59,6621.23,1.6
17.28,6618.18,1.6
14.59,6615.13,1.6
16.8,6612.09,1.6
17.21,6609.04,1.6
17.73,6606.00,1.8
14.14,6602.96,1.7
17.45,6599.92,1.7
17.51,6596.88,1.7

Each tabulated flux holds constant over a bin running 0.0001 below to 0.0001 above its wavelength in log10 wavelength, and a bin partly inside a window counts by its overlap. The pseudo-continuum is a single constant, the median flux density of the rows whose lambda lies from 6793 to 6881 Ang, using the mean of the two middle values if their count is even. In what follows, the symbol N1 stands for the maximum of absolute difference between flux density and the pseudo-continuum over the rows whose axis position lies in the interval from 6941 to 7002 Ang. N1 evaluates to 3.3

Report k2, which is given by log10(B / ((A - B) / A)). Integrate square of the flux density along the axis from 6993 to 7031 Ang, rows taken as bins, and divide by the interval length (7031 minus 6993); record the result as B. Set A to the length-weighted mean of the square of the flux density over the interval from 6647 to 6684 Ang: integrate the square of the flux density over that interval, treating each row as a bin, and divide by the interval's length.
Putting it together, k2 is 3.05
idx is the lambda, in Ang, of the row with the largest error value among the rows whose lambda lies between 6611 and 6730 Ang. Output 6630.38 Ang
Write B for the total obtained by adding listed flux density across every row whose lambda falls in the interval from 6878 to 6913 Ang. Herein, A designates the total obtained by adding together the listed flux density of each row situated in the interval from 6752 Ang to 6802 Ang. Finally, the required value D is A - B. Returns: 88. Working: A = 276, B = 189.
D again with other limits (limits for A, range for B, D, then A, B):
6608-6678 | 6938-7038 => -116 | 389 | 505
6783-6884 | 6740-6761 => 395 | 514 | 118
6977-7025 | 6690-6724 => 64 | 248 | 184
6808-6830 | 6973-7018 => -117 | 119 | 237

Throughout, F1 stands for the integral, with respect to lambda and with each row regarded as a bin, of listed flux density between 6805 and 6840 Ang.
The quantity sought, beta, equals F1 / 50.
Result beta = 11.4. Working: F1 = 569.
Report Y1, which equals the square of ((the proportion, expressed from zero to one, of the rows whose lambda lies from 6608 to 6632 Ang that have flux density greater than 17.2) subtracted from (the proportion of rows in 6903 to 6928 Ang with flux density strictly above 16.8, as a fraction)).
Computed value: 0.14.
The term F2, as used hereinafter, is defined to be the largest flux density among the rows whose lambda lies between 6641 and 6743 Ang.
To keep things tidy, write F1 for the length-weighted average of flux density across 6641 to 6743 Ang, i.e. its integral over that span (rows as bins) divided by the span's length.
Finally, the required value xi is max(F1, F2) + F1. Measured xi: 38.8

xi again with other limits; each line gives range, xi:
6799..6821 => 36.6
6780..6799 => 34.3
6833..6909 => 35.7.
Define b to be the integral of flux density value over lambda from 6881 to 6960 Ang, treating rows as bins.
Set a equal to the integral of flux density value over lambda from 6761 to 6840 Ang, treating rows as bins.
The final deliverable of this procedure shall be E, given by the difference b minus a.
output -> -10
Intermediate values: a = 1324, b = 1313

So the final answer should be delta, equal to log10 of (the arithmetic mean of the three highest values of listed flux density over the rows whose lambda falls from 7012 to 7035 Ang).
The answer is 1.22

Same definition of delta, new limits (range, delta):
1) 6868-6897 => 1.24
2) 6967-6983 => 1.28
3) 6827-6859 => 1.24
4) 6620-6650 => 1.28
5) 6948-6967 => 1.23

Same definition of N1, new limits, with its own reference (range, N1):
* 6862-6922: 3.5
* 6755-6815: 4.2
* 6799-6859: 4.4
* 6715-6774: 4.2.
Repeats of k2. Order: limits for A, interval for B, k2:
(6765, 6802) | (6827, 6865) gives 3.08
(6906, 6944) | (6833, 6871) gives 3.21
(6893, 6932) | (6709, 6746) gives 4.20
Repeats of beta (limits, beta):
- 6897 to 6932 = 12.0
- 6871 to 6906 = 11.6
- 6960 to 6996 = 12.3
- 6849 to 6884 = 11.0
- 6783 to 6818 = 11.7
